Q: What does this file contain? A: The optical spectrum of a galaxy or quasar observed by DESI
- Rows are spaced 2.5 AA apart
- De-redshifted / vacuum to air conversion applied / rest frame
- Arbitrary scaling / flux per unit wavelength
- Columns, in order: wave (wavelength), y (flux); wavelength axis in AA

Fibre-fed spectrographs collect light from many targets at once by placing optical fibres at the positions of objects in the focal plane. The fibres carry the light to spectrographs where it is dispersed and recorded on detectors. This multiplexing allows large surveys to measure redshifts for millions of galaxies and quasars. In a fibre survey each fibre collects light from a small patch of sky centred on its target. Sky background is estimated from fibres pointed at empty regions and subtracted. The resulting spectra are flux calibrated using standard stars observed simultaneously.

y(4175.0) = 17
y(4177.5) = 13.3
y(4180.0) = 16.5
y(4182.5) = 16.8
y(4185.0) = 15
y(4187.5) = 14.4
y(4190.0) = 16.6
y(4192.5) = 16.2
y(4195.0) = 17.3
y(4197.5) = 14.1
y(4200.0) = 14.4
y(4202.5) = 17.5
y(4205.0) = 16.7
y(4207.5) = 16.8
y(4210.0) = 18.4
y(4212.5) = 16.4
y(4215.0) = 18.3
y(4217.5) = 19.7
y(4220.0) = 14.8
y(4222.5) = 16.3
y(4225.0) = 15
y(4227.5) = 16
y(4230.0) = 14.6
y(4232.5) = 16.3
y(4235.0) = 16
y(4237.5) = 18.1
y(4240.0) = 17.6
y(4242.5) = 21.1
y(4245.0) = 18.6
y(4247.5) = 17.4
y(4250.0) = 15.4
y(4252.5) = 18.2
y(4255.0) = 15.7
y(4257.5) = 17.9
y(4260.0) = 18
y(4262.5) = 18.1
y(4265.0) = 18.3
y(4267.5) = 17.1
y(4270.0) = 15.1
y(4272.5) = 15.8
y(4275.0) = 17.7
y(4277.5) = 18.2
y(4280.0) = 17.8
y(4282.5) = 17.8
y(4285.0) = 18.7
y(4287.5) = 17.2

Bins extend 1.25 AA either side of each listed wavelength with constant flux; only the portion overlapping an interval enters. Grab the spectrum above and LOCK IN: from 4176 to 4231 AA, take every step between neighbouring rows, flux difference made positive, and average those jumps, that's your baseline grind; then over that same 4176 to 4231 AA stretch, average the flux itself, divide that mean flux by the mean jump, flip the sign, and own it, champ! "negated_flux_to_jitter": -9.9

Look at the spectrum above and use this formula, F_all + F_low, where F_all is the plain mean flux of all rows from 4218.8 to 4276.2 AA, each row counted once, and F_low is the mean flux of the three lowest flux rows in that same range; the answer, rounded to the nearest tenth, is 31.7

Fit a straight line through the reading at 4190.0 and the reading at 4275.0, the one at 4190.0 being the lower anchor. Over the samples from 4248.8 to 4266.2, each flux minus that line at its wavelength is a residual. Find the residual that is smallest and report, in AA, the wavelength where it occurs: 4250.0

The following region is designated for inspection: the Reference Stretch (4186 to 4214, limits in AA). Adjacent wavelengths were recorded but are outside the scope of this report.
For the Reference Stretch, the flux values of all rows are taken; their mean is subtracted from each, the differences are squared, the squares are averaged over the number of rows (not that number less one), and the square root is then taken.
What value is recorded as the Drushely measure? 1.33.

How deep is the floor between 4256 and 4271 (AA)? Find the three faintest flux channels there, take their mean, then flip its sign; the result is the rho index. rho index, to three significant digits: -16.7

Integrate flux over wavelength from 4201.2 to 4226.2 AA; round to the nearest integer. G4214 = 425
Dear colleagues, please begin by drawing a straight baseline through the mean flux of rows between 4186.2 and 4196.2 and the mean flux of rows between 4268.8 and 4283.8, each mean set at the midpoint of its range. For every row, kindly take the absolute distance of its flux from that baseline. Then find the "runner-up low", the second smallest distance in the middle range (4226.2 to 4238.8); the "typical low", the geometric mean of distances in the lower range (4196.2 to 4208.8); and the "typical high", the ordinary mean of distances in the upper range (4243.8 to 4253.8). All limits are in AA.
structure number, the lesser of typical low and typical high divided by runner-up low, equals 1.9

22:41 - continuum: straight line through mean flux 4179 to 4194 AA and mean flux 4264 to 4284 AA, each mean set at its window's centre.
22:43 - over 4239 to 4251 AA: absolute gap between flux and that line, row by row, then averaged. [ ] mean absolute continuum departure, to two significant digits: 1.8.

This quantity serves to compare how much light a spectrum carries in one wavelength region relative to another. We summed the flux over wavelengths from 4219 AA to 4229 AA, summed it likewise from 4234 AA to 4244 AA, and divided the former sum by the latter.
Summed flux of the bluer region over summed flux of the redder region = 0.85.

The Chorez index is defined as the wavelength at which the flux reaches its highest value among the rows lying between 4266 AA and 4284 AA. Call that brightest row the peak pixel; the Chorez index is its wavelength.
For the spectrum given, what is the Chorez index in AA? 4277.5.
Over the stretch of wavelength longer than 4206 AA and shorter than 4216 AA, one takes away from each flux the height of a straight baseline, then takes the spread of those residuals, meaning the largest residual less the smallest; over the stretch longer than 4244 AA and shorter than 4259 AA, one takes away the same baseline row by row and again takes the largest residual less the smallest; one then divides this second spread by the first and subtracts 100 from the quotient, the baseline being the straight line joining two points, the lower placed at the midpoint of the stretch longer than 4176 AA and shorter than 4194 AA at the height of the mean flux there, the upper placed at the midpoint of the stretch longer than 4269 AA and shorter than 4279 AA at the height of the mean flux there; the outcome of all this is -98.4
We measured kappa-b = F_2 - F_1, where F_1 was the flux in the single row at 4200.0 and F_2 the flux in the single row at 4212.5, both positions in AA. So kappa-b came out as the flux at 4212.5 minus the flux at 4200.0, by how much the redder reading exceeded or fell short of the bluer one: 2.0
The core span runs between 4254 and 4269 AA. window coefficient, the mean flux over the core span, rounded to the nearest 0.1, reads 17.5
